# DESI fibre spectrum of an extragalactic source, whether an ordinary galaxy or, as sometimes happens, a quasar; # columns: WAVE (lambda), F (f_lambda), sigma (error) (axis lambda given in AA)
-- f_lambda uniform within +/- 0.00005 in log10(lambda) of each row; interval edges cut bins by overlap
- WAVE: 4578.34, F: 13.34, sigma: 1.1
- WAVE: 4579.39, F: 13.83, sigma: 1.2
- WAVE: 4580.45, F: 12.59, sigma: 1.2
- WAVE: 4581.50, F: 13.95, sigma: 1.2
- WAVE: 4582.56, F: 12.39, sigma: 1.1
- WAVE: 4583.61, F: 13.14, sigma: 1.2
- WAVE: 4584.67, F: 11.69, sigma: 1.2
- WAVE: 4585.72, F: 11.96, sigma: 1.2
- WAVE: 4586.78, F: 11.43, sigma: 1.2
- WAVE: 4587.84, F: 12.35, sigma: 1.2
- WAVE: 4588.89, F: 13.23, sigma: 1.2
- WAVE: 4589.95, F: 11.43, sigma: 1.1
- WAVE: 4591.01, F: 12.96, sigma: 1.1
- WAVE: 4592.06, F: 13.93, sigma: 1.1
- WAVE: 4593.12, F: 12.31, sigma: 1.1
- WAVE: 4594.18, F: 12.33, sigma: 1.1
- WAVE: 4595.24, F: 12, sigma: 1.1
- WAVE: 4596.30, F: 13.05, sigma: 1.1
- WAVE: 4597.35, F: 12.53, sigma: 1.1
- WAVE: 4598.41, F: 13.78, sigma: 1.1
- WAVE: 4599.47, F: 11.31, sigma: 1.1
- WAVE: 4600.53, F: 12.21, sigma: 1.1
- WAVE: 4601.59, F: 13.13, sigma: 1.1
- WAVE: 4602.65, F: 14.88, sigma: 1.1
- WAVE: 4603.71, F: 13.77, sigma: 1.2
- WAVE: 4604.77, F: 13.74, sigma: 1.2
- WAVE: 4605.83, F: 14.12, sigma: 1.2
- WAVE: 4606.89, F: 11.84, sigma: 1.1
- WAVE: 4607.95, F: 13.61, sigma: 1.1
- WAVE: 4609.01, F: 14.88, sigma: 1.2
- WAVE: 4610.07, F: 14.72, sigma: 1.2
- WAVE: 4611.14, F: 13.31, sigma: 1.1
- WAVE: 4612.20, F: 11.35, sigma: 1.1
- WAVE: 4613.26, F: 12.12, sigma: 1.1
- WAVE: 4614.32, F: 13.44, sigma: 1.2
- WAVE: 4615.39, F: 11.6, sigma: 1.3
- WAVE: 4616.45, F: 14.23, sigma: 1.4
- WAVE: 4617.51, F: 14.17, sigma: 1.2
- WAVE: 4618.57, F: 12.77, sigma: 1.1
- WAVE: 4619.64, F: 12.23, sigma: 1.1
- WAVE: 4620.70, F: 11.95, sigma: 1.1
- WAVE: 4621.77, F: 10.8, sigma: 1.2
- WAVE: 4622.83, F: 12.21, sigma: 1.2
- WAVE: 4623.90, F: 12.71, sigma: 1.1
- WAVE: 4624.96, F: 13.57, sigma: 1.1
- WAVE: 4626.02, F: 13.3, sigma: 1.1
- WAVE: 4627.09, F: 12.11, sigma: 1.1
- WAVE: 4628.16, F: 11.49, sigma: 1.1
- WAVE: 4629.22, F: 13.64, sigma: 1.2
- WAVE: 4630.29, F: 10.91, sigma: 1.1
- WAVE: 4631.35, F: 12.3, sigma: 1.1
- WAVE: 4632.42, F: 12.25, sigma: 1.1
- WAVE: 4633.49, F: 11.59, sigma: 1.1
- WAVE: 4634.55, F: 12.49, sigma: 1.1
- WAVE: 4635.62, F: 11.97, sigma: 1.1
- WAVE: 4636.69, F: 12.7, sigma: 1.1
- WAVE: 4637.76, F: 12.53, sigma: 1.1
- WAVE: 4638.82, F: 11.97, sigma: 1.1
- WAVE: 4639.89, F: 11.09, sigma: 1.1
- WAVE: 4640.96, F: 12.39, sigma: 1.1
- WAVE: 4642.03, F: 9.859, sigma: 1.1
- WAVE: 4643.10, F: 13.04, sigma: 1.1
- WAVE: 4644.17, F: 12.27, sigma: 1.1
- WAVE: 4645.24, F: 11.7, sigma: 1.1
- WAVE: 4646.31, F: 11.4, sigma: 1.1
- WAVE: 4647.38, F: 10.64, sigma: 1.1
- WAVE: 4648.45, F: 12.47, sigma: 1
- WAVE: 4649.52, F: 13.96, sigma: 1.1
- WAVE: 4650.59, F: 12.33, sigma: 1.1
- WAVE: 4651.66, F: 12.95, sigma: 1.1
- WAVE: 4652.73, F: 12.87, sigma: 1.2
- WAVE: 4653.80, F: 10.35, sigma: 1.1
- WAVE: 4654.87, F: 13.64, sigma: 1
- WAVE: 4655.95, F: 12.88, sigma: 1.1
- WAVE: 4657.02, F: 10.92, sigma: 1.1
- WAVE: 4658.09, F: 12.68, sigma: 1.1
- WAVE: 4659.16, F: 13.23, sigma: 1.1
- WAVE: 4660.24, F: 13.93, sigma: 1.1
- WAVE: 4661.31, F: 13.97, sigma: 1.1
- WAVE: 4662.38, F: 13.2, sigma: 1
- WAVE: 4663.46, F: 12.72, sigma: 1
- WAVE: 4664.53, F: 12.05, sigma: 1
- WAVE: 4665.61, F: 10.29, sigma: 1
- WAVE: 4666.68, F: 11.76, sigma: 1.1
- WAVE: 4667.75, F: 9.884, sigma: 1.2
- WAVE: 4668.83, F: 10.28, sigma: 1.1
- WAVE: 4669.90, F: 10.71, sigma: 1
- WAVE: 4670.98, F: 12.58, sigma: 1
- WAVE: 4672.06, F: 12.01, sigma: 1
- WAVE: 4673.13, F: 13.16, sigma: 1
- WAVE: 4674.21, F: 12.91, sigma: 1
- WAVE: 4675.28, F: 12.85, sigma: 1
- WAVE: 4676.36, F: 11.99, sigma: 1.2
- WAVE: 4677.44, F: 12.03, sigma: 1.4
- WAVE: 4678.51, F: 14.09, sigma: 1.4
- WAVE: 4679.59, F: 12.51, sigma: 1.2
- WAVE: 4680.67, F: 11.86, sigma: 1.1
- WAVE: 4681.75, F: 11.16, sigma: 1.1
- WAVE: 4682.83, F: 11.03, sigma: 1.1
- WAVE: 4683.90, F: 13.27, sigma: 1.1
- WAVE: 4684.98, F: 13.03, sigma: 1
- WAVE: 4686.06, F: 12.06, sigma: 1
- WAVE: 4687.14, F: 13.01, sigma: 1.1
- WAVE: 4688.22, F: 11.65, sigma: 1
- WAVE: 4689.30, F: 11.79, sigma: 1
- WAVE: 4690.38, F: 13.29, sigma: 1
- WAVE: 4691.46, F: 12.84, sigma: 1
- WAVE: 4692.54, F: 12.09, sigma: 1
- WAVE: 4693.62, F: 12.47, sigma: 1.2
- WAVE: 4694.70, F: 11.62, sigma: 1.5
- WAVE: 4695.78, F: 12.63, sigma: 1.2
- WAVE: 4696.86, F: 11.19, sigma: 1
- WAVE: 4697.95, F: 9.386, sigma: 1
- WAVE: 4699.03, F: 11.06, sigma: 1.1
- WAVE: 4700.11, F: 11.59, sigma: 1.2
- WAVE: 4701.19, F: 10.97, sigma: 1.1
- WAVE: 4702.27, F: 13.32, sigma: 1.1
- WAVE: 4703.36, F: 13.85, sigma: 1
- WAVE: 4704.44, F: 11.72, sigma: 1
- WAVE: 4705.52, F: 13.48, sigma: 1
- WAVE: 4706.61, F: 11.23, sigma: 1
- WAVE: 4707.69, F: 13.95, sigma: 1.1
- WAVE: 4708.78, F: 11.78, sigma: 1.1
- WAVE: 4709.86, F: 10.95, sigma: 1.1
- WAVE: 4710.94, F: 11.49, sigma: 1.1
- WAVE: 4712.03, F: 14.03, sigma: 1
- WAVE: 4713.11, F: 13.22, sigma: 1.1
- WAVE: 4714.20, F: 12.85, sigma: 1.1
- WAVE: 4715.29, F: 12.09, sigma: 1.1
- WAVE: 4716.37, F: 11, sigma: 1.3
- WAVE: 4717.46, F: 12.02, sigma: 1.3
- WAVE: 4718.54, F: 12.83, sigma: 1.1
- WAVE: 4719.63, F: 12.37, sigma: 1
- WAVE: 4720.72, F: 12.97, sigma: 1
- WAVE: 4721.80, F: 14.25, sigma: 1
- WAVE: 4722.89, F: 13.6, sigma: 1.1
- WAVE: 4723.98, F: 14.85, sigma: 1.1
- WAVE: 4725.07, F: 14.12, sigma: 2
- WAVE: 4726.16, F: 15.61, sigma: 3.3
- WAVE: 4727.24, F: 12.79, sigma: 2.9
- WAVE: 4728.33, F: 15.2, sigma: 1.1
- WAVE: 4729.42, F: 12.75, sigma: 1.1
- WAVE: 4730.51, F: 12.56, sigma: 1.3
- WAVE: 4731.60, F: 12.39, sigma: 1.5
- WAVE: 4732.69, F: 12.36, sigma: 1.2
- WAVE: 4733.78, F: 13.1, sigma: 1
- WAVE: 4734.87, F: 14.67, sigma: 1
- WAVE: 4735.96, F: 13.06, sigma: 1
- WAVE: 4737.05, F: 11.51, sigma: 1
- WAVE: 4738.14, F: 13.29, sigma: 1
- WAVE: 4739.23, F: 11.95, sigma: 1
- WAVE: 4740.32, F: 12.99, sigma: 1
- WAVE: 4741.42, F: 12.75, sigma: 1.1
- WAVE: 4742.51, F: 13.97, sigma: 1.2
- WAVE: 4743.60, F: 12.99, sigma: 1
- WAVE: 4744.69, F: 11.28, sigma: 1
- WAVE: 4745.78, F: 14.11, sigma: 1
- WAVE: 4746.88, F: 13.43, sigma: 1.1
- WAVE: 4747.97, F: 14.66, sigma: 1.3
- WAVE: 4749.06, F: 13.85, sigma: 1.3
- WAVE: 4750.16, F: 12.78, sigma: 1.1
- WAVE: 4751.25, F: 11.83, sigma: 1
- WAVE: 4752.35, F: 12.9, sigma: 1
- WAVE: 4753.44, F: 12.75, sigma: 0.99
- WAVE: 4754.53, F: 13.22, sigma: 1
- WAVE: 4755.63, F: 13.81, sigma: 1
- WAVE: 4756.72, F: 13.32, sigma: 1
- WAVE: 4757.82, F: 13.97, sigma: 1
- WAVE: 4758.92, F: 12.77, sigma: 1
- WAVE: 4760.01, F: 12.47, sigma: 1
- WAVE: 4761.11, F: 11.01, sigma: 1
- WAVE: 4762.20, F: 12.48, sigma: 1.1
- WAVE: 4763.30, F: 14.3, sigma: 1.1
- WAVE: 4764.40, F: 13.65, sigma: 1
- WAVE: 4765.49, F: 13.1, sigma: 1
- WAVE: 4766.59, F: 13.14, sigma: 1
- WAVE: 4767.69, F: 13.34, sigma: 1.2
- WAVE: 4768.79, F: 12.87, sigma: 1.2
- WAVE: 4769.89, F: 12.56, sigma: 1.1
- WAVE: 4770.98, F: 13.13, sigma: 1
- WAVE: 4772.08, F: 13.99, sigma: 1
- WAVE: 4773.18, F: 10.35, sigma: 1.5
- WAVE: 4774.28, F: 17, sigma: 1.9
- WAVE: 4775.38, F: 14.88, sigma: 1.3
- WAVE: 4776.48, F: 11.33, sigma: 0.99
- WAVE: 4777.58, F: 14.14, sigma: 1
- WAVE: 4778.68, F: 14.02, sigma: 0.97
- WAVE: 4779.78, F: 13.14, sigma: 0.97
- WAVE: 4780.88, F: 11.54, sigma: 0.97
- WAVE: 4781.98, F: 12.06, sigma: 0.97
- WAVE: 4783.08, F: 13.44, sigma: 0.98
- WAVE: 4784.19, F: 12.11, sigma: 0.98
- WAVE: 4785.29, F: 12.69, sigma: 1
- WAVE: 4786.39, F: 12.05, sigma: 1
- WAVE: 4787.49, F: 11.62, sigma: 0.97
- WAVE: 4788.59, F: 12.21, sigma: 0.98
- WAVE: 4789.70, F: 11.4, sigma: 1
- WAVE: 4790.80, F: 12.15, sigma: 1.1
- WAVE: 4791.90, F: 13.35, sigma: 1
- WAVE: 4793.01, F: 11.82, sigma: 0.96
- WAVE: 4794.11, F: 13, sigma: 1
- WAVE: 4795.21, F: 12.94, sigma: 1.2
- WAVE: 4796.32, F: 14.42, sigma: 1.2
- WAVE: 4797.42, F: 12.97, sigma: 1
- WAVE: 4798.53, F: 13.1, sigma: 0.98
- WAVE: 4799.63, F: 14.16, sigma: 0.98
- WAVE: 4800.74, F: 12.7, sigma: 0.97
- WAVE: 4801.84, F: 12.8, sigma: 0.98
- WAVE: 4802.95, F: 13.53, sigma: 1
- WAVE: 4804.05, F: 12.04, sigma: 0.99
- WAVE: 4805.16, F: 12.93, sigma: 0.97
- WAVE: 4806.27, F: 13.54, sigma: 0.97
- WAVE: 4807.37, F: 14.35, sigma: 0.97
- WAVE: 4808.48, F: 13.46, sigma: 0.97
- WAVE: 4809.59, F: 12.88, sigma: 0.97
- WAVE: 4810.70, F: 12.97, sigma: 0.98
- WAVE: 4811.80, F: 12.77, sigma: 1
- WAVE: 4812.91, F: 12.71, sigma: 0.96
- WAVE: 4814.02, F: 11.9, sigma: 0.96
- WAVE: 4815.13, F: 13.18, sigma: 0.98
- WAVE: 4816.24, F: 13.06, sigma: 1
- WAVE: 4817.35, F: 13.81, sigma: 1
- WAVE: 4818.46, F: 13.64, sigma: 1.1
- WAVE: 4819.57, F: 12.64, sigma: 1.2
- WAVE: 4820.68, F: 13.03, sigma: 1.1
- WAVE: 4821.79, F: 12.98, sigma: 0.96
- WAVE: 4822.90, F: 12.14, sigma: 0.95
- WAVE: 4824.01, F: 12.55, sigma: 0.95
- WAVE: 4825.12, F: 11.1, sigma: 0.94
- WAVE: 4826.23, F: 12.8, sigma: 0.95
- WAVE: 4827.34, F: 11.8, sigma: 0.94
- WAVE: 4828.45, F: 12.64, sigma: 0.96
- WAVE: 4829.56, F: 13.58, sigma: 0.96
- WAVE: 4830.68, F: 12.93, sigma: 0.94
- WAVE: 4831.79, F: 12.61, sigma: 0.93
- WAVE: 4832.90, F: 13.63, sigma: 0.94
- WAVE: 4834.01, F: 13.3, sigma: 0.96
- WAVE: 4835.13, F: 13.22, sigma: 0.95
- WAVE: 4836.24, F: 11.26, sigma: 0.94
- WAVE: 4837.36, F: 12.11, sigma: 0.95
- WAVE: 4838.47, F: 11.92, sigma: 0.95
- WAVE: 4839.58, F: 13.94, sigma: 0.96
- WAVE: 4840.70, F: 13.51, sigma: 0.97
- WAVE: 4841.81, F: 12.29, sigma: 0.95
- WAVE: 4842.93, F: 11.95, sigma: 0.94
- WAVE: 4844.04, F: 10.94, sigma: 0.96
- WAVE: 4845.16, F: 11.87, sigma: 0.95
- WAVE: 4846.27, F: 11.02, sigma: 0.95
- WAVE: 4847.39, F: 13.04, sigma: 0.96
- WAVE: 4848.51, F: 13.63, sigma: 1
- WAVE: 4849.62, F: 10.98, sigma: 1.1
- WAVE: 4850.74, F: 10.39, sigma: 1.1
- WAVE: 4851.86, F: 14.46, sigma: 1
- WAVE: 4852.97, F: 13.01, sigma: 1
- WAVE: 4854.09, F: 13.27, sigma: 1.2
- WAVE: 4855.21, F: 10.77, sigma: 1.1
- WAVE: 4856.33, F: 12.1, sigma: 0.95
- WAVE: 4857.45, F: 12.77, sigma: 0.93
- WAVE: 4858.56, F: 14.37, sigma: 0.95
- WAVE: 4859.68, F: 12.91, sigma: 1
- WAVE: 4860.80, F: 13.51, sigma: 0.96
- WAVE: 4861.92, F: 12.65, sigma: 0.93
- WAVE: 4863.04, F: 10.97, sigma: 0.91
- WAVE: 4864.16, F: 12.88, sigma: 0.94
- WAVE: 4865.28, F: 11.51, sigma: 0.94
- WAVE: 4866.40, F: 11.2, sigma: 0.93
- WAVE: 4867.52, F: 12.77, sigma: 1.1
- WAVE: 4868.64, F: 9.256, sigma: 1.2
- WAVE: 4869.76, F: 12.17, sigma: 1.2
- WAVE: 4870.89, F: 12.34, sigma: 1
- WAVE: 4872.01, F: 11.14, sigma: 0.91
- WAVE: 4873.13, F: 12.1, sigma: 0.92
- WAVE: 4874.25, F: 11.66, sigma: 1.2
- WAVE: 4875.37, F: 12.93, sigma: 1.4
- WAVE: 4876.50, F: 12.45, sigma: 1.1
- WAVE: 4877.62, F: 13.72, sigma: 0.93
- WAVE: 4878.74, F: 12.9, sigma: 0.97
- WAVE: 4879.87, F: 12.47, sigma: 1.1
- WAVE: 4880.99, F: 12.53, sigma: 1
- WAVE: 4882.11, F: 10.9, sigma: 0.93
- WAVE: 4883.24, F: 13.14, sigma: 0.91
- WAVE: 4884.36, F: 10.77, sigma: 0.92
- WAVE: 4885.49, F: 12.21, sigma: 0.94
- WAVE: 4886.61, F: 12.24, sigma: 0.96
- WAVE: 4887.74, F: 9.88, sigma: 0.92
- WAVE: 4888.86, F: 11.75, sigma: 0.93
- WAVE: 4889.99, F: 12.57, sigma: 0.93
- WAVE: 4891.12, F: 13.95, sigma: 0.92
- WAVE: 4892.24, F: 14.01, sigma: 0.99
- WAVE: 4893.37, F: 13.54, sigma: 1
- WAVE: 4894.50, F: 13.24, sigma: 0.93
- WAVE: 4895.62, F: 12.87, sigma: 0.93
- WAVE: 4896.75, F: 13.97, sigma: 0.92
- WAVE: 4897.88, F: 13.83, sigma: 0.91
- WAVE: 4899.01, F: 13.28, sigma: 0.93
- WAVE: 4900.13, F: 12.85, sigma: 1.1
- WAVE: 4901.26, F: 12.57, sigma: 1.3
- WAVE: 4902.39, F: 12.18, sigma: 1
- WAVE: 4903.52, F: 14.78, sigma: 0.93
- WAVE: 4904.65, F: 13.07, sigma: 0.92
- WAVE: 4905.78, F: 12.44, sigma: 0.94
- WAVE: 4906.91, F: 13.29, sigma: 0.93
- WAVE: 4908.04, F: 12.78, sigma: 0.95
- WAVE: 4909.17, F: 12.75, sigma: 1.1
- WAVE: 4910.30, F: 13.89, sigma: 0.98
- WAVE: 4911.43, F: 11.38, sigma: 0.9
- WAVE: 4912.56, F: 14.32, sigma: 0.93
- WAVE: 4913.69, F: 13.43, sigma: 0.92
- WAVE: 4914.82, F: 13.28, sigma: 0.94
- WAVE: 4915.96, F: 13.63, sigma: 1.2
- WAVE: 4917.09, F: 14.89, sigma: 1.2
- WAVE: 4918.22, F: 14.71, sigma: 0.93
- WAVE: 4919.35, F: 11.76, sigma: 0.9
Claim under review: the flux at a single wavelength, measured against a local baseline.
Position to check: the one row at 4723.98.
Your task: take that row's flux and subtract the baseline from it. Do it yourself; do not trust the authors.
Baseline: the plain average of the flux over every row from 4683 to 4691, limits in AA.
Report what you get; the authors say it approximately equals 2.3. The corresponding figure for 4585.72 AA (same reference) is -0.6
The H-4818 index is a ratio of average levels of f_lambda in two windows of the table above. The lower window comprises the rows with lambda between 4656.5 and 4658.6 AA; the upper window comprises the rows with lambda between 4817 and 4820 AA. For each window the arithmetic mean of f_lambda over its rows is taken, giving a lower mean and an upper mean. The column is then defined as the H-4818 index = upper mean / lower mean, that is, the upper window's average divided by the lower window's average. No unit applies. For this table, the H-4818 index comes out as 1.13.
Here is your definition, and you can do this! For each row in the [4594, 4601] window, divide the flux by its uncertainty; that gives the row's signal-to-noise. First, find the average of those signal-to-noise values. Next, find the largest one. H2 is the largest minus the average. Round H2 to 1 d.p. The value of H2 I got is 1.2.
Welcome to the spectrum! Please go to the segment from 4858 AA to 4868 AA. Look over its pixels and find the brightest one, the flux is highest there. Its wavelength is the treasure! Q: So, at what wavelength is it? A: 4858.56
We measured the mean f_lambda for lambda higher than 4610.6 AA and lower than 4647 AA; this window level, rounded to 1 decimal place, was 12.3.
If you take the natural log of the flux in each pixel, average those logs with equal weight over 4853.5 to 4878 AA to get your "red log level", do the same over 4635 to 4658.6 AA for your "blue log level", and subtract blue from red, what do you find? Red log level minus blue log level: 0.01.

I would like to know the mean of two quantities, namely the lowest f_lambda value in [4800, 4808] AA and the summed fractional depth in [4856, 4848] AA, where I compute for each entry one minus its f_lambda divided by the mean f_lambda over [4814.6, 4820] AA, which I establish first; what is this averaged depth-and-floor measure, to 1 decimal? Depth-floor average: 6.3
